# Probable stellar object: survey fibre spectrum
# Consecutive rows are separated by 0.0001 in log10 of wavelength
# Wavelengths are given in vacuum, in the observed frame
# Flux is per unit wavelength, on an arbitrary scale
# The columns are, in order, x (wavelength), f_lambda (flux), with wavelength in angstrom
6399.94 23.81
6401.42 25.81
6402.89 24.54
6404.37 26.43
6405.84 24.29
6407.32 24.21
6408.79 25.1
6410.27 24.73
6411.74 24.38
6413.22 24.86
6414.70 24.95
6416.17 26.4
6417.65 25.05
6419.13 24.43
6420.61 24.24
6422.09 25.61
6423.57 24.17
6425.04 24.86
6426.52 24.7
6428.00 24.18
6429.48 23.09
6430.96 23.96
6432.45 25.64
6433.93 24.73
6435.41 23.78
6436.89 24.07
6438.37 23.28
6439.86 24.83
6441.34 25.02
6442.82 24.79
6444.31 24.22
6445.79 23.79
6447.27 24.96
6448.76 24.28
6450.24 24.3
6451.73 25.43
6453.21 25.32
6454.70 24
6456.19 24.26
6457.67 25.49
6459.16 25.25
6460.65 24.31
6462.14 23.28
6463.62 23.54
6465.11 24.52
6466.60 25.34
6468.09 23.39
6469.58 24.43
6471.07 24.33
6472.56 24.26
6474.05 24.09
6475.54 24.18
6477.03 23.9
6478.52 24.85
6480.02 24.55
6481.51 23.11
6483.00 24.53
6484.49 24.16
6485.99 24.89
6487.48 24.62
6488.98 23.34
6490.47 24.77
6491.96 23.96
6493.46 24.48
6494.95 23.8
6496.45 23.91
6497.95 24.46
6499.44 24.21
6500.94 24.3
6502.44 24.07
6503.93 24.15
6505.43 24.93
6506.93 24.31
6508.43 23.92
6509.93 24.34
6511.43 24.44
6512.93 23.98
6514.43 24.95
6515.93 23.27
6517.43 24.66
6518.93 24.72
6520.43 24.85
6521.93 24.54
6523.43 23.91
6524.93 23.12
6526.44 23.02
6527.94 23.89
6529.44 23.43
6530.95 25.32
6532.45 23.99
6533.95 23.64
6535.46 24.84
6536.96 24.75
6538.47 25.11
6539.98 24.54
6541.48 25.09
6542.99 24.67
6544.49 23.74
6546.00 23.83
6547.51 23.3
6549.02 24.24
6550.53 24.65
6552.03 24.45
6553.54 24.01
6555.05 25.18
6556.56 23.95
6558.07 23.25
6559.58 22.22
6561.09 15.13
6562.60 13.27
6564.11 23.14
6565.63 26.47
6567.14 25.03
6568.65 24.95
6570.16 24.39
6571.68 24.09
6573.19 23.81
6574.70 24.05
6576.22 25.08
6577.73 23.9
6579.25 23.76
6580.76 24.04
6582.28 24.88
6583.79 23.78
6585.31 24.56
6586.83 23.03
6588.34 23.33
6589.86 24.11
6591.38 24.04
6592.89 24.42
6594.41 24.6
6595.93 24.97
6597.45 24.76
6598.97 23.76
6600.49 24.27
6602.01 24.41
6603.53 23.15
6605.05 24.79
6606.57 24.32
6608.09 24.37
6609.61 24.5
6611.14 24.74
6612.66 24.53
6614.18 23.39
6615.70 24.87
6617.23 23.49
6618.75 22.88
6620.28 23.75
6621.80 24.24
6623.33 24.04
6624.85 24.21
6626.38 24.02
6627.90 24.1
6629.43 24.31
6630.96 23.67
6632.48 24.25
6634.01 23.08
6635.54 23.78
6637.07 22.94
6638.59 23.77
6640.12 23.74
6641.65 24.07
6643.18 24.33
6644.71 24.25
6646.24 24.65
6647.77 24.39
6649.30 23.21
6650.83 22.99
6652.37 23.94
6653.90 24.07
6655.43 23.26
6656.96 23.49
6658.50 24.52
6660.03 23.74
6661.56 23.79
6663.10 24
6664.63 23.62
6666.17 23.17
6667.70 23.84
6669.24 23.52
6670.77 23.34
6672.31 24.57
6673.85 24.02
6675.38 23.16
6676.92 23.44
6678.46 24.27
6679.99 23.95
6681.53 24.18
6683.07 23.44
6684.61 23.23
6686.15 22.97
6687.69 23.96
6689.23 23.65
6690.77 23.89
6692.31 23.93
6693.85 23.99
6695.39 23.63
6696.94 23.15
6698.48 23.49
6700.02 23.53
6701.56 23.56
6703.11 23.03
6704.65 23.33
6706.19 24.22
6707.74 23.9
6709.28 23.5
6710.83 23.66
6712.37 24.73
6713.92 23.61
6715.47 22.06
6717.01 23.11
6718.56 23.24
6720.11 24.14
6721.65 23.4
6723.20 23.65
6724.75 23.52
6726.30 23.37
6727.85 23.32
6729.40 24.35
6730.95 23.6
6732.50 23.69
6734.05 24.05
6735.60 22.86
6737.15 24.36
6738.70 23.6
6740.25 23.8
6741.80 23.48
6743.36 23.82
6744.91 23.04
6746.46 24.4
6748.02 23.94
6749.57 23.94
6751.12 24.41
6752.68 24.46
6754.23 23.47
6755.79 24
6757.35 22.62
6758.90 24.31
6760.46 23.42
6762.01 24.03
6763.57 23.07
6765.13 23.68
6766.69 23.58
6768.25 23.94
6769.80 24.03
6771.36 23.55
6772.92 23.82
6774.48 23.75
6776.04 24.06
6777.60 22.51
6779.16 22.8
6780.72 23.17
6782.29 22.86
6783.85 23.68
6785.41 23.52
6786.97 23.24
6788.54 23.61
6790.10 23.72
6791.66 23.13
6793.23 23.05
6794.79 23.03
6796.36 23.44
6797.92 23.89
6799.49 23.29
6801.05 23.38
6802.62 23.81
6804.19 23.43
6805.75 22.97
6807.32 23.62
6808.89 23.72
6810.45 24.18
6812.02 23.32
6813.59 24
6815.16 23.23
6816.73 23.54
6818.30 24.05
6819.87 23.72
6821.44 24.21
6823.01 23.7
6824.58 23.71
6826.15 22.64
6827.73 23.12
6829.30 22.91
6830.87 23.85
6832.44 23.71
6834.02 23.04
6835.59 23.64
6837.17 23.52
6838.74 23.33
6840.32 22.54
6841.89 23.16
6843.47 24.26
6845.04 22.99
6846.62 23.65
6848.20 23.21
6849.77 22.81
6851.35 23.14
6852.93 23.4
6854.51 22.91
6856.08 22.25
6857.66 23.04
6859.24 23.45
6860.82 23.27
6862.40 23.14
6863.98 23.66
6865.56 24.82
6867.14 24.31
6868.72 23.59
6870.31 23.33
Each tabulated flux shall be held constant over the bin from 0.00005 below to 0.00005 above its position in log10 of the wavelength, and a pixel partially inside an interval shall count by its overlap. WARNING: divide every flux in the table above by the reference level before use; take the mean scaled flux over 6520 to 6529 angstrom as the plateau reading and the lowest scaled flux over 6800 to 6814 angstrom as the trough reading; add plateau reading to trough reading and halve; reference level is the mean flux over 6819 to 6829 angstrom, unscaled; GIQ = 1.00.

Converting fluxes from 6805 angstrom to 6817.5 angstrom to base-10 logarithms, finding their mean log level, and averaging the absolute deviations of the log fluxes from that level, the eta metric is 0.0057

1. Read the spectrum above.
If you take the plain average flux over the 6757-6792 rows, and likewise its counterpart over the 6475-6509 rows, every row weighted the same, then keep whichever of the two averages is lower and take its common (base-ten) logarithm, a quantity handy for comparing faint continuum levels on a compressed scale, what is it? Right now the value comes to 1.371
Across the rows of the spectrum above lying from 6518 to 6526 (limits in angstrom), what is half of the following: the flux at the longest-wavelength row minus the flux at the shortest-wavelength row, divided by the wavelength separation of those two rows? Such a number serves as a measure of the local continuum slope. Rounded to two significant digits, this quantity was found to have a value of -0.13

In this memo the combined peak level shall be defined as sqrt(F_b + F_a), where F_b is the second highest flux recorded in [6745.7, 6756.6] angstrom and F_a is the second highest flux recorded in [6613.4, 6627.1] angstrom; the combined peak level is 6.97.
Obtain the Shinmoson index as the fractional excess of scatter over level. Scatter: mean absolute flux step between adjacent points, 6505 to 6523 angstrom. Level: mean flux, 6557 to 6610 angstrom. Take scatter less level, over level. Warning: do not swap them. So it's -0.975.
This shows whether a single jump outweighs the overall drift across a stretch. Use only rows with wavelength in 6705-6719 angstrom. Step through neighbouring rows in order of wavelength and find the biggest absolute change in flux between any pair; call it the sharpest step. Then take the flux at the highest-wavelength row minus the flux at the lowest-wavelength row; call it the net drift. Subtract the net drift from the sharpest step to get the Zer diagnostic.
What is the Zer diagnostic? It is 2.5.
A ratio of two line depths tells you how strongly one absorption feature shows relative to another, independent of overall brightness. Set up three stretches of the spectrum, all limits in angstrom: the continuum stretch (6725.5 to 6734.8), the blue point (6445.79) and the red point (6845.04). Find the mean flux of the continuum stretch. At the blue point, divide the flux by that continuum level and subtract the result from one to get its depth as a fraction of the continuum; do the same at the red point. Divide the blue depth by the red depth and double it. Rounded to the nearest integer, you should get 0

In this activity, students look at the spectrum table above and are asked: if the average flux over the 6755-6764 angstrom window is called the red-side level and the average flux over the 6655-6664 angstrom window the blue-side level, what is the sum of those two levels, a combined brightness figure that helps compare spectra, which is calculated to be 47.4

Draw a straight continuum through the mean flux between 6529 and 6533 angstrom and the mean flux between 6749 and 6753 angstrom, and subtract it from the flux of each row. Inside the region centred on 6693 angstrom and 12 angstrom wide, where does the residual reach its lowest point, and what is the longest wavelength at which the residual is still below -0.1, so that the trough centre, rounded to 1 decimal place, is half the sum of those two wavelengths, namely 6697.7 angstrom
